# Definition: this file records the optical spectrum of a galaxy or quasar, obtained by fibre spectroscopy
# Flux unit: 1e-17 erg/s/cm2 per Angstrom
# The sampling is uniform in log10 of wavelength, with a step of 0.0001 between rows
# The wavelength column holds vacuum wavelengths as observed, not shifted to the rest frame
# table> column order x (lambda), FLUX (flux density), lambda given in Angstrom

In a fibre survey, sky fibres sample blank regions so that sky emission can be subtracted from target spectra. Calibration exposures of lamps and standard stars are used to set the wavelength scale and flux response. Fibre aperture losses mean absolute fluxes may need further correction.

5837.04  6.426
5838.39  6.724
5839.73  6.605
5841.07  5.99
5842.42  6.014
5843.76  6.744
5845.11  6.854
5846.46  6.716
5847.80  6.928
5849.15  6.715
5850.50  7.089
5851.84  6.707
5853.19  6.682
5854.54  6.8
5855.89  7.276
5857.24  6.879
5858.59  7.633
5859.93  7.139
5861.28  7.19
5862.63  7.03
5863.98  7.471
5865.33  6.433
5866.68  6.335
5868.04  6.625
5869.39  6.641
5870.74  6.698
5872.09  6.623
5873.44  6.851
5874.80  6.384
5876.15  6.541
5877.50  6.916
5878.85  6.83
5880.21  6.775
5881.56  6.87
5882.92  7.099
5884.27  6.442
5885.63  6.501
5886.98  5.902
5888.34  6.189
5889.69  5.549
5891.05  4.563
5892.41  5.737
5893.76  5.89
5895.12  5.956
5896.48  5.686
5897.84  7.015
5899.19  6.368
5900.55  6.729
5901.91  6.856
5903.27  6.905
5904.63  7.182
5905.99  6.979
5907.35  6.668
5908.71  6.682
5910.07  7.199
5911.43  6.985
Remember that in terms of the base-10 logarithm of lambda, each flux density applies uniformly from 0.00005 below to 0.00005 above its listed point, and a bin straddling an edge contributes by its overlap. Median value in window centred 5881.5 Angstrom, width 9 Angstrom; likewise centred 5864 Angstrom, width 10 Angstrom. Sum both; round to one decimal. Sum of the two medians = 13.9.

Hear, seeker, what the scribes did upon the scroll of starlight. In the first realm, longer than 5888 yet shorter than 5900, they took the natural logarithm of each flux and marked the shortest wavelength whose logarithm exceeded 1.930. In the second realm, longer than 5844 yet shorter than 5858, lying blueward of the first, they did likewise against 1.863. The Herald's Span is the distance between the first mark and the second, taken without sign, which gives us 52.7 Angstrom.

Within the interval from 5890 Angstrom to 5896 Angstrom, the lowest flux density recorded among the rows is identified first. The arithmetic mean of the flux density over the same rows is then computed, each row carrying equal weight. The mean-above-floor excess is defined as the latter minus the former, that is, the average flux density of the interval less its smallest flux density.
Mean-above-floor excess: 0.97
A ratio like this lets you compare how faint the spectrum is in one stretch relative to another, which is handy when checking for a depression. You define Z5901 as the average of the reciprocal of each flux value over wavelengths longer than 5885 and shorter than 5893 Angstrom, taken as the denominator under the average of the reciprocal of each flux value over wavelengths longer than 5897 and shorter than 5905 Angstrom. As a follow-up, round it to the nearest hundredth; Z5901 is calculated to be 0.83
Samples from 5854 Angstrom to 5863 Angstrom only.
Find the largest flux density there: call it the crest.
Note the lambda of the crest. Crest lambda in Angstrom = 5858.59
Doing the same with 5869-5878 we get 5877.50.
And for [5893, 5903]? 5897.84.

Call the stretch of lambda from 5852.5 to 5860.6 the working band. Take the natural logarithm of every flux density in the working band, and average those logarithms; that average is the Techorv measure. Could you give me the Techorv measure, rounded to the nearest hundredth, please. 1.95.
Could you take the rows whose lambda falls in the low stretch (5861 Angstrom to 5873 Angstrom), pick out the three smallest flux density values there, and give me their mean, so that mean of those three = 6.5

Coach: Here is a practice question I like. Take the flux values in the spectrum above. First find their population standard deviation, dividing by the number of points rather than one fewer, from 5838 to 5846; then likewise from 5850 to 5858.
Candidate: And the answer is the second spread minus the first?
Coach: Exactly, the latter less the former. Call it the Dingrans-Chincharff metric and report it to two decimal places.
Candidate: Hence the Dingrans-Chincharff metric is -0.14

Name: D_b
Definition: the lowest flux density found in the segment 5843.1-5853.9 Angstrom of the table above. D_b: 6.682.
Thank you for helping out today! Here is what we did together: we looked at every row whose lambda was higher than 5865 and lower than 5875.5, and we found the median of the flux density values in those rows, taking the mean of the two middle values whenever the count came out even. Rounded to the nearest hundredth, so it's 6.62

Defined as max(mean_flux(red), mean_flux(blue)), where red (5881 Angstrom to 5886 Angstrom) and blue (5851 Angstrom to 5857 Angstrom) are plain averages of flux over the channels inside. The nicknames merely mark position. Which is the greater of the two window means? 6.87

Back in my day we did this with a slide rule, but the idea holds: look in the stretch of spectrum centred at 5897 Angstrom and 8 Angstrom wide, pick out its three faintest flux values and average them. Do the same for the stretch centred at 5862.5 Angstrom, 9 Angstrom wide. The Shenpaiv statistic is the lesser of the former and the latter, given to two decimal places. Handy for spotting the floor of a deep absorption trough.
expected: 5.84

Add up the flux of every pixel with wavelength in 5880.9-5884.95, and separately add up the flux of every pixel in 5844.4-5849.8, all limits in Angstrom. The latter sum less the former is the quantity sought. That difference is 6.8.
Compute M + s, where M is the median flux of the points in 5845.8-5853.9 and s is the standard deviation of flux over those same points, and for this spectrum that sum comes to 6.9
